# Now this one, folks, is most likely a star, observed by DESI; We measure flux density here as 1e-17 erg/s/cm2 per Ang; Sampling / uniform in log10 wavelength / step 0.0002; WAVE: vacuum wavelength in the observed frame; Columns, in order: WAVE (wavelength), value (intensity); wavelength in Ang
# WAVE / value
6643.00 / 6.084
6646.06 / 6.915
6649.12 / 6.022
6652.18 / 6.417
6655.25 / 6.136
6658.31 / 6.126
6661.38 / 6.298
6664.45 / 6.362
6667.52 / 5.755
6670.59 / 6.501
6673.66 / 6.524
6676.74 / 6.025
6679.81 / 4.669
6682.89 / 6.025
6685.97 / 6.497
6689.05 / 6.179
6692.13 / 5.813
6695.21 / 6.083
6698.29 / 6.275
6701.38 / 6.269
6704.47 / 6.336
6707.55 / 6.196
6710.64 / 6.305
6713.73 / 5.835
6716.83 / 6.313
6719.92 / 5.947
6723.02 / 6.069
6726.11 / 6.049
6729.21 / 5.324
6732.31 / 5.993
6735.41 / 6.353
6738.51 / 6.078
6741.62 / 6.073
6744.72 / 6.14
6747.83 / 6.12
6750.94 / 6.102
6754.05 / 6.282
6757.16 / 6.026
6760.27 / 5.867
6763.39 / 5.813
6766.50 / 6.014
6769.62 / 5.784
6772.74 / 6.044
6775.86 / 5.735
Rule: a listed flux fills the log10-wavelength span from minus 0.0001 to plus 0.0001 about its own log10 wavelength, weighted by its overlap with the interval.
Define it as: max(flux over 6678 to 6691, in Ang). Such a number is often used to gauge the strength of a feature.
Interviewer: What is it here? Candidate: 6.497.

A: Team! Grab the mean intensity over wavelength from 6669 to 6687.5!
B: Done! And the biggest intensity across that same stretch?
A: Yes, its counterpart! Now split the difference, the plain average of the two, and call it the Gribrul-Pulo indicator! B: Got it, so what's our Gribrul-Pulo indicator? 6.28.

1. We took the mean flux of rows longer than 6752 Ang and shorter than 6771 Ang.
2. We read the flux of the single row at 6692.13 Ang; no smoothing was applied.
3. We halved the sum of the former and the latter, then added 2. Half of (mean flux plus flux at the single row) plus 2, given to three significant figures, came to 7.89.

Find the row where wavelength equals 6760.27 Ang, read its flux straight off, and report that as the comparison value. 5.867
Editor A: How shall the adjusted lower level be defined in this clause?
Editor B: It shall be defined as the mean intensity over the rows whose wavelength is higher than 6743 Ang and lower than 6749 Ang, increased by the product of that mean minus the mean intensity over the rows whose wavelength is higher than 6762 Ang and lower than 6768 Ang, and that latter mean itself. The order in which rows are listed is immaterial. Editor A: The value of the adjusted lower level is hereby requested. 7.4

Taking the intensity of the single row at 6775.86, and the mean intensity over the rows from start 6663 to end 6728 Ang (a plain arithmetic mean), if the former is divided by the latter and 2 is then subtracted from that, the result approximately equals -1.06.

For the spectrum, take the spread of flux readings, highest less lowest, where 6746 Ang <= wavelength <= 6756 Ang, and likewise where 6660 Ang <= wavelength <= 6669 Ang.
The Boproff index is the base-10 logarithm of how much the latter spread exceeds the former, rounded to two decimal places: -0.37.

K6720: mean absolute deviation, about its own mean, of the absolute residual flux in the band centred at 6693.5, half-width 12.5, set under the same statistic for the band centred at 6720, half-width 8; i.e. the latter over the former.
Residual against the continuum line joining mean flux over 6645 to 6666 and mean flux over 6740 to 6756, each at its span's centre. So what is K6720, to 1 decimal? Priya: 0.9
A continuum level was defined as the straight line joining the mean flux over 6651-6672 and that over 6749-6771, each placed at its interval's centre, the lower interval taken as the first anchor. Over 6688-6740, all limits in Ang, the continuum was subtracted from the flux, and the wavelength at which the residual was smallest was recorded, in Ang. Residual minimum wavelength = 6729.21 Ang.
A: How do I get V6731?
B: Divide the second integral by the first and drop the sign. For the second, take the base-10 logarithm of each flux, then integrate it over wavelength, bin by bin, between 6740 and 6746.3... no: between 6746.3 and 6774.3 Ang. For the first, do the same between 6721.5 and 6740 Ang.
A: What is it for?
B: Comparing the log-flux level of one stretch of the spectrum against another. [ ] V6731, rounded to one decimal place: 1.5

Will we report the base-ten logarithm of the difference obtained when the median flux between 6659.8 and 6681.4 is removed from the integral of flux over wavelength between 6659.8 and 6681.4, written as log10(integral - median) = 2.09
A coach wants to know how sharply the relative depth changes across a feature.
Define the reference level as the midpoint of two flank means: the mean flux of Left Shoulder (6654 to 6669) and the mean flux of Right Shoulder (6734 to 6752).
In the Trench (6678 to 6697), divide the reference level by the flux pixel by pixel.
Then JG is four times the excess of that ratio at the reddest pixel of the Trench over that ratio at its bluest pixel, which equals -1.22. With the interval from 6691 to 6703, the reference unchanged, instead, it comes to -0.31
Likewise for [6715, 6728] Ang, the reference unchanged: 0.17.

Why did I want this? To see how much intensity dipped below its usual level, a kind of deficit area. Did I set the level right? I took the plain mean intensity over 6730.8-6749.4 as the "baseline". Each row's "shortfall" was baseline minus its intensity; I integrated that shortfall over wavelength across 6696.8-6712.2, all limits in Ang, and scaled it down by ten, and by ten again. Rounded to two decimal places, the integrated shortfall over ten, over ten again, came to -0.02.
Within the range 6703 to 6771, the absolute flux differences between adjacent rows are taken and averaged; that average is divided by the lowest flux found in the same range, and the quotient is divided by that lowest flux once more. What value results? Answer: 0.0083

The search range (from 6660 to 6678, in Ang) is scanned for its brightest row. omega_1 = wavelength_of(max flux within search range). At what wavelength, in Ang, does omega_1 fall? 6673.66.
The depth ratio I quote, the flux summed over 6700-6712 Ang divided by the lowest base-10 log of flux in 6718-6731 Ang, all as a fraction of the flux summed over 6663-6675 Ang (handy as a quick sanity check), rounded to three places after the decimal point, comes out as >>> 1.375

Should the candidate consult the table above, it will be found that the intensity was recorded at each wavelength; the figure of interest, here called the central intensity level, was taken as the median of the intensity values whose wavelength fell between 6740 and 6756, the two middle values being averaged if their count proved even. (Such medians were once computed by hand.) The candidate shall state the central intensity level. 6.12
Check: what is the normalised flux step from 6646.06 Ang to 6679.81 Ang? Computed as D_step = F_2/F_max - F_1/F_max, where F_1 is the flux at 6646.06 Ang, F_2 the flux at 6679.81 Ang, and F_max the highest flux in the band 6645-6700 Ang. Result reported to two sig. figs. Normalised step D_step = -0.32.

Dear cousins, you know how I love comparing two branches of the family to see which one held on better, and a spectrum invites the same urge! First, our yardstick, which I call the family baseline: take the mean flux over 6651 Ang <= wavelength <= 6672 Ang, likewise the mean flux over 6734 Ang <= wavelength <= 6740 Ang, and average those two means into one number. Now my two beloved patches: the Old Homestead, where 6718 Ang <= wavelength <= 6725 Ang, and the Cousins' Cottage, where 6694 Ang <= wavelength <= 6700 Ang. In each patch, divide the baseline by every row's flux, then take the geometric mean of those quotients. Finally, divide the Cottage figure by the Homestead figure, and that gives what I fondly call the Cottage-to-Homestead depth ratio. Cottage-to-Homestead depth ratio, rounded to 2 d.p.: 0.97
